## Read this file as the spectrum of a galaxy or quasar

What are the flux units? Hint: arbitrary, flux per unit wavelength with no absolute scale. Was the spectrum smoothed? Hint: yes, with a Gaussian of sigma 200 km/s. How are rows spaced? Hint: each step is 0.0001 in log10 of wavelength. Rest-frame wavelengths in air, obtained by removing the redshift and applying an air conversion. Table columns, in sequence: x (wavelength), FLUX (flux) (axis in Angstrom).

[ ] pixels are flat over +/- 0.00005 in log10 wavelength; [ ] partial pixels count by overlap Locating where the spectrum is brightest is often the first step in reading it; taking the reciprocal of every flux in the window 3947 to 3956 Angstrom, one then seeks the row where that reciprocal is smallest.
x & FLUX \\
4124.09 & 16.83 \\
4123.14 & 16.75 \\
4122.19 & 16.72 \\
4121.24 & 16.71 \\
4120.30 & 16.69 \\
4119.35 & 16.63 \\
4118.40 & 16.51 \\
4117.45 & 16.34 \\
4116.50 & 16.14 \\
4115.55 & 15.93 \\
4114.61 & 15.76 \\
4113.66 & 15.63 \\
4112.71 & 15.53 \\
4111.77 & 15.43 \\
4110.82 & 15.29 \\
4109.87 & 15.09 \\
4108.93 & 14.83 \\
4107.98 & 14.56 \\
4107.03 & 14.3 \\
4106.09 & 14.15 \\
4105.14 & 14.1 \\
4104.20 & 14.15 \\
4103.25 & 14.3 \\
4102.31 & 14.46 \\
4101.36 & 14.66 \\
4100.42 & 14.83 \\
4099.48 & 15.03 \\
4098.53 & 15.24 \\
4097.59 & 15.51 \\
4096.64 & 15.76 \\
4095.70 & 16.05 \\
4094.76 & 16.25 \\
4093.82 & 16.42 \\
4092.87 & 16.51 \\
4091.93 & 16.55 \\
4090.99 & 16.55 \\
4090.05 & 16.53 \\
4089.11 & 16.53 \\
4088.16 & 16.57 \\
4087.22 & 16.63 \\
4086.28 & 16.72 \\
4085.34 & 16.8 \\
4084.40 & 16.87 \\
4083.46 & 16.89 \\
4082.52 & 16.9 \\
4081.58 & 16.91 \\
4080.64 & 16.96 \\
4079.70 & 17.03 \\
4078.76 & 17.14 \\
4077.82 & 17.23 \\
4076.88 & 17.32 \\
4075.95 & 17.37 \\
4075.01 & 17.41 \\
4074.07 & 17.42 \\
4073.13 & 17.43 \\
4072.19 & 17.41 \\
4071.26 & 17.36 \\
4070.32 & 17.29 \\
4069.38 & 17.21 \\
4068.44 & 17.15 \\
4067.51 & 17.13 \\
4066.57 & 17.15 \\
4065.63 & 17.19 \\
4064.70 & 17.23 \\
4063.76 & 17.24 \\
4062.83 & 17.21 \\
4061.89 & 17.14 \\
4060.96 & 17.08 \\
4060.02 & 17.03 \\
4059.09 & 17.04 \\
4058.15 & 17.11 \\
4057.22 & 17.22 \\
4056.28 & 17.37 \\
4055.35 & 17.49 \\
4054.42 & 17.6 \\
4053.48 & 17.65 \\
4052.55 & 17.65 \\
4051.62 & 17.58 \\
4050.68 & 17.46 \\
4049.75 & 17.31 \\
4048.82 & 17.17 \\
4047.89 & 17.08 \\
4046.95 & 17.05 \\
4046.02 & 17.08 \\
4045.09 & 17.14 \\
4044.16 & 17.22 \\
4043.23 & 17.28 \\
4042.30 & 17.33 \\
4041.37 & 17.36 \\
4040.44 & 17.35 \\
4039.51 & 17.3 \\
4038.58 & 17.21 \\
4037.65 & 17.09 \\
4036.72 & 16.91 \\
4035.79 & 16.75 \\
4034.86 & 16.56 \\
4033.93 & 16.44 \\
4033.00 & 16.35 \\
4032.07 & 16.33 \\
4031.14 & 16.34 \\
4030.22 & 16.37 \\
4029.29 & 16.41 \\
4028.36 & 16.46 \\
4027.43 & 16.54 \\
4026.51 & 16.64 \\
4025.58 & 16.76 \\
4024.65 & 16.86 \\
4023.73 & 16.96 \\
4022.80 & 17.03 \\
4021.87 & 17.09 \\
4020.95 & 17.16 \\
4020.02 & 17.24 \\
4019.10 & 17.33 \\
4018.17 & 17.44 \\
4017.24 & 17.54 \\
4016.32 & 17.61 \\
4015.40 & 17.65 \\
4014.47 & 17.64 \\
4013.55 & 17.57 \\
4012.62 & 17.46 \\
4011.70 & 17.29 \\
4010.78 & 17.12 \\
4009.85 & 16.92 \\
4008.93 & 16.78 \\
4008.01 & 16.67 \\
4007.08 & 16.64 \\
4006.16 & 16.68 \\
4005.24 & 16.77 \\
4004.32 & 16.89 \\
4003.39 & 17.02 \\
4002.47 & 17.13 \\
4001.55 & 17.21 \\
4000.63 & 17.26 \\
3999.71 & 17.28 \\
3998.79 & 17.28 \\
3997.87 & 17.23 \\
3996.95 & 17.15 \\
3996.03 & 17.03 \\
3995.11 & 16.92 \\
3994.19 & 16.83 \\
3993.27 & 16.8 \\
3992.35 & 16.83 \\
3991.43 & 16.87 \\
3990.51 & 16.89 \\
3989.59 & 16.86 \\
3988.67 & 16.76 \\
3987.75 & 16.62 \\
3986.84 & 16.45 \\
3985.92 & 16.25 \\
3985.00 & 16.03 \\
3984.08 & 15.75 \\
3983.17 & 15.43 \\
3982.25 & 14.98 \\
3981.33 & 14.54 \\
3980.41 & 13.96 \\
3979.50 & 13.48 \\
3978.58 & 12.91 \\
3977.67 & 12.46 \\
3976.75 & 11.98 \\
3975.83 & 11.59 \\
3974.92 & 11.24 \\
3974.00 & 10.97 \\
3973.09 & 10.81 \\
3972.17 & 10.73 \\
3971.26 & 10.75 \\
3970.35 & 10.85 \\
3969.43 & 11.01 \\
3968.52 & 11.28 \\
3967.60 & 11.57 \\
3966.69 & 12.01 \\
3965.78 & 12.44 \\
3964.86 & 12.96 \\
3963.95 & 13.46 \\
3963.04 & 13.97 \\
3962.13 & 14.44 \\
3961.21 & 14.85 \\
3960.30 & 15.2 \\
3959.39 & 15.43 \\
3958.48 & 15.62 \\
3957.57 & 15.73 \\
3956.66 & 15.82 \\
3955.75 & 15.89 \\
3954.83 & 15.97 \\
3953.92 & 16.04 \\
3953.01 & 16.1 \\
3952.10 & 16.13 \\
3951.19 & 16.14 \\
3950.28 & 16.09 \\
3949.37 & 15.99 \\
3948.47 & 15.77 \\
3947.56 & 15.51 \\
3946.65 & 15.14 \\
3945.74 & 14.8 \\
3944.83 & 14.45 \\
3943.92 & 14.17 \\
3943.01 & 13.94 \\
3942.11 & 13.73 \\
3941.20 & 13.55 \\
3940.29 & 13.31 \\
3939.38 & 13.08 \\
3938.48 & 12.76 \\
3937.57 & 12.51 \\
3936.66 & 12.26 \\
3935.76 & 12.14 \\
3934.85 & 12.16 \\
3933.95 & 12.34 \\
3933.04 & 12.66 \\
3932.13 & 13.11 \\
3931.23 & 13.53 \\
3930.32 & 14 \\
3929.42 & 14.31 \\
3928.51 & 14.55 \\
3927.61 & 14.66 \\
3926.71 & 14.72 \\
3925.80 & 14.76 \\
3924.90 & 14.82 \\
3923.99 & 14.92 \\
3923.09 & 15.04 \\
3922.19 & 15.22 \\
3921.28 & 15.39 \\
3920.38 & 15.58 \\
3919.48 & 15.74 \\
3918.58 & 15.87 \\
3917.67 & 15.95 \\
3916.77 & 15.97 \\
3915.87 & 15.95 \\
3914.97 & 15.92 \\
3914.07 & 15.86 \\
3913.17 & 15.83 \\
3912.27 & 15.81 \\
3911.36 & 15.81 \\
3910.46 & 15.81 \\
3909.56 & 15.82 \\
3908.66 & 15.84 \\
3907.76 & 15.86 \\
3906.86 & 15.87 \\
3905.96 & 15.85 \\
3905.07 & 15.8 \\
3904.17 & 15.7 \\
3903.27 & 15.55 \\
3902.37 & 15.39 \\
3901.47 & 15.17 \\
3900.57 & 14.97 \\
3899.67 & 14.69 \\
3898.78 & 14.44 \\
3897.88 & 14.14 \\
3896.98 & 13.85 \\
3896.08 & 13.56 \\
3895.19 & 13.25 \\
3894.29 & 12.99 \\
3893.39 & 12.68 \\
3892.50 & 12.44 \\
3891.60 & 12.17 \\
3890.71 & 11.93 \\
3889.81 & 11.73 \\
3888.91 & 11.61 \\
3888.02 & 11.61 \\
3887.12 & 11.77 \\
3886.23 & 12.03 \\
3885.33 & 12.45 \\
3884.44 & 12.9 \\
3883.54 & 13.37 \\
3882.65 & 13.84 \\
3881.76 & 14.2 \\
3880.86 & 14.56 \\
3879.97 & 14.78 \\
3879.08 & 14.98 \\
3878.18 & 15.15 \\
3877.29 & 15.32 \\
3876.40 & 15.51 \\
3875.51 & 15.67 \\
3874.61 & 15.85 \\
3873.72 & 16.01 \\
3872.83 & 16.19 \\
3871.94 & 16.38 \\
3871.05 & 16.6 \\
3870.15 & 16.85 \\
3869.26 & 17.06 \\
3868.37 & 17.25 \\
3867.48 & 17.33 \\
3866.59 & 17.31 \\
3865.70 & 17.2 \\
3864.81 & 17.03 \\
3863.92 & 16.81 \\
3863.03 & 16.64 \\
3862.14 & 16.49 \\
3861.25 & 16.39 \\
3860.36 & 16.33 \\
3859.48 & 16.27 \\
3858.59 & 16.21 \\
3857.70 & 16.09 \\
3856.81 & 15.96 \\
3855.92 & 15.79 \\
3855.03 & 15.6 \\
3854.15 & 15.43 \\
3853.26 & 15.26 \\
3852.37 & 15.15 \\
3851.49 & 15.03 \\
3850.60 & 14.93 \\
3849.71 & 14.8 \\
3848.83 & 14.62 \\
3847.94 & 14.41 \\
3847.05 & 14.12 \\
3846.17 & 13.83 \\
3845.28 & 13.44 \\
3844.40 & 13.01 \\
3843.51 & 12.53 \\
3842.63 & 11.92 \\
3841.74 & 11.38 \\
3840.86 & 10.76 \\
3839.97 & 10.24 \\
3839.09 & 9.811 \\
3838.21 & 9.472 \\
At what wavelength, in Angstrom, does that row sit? 3951.19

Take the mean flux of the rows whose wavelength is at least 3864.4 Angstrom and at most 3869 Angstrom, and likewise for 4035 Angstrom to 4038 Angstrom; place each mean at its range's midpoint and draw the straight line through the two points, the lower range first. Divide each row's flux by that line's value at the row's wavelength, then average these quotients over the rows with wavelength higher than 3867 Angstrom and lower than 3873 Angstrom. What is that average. 0.98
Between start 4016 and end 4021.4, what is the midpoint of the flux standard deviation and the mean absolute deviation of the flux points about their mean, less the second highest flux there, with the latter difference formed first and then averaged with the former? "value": -8.6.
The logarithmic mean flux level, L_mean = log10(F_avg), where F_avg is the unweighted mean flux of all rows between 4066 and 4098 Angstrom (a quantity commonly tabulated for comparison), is 1.23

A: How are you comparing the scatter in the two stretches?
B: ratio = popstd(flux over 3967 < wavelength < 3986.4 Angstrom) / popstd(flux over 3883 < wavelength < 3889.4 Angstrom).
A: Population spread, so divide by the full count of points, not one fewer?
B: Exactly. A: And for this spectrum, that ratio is 3.1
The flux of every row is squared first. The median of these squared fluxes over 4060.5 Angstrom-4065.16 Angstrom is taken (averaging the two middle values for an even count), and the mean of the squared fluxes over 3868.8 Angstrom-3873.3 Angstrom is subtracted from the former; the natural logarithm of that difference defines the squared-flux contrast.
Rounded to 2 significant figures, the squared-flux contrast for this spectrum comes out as 3.0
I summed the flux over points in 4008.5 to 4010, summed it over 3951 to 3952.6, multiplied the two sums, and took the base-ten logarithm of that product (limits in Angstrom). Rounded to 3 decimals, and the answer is 3.036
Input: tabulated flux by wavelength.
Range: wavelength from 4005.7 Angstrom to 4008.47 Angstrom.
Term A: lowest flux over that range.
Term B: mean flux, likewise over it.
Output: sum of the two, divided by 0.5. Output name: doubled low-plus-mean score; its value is 67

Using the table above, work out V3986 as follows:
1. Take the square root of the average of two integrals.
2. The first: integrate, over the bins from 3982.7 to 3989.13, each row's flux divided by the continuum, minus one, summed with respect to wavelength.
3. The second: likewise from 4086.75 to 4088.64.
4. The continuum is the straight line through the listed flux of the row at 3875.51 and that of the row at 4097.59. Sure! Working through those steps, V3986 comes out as 0.43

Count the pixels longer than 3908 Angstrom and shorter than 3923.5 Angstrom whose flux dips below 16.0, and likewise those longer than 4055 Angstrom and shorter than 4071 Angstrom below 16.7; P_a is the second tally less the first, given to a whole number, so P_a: -17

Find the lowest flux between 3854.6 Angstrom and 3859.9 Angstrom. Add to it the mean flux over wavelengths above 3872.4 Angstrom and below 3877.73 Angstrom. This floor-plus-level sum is 31.4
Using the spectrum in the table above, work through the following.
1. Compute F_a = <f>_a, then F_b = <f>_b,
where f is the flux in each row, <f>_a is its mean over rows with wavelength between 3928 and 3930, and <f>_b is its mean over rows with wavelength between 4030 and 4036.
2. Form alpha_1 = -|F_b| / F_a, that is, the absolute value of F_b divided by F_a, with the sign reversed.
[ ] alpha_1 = -1.14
